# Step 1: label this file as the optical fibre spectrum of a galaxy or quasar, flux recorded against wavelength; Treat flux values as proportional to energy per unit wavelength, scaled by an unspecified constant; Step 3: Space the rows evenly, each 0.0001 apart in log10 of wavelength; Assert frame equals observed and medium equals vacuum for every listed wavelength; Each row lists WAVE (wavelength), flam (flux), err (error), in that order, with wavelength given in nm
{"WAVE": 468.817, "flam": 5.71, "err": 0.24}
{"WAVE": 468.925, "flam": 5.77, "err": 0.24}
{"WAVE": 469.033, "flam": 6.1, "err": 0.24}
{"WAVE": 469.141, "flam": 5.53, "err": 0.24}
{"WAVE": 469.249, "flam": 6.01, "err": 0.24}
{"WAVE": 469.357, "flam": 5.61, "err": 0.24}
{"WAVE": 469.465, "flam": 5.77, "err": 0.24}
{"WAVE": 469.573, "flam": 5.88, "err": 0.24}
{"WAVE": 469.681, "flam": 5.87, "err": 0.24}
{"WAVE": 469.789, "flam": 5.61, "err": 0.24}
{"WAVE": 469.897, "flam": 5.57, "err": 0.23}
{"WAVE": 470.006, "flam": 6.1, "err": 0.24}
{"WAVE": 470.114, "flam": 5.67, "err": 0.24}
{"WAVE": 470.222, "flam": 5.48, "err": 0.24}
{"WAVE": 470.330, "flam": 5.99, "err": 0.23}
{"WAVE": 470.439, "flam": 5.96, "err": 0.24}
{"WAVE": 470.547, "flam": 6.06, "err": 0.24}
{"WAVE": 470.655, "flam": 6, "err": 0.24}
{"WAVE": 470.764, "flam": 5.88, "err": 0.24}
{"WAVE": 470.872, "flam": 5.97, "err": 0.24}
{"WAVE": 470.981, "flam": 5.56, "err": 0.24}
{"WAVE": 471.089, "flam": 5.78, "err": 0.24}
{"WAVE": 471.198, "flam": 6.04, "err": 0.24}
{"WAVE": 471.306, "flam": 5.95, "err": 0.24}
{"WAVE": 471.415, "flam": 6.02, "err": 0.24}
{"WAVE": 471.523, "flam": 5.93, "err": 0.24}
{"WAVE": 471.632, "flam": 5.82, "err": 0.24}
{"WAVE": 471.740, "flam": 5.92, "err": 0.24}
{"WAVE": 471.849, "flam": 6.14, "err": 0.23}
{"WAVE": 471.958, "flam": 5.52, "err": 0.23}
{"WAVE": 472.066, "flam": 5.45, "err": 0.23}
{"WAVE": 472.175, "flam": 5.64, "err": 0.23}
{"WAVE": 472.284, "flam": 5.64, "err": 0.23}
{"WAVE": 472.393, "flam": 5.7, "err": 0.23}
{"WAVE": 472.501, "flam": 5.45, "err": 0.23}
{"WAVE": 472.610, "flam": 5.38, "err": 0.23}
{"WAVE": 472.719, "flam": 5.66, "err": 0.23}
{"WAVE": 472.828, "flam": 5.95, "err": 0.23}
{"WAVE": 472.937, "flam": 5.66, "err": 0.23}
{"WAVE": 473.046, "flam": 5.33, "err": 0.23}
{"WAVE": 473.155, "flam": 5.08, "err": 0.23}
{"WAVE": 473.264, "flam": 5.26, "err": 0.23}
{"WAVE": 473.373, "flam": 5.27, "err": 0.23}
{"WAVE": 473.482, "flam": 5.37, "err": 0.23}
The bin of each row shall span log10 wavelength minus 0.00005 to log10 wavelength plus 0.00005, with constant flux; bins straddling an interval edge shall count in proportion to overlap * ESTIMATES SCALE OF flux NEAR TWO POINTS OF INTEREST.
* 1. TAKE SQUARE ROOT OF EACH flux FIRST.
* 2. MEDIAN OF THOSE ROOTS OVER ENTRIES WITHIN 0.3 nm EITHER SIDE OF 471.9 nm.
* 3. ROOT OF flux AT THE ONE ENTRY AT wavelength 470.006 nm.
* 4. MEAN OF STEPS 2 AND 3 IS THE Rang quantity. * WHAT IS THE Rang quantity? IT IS 2.43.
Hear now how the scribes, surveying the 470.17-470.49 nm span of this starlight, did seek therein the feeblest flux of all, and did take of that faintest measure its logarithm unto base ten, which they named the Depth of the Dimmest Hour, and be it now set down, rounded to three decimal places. 0.739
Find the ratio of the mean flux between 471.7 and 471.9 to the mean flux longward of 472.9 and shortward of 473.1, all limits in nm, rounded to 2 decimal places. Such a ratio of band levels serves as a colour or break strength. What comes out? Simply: 1.10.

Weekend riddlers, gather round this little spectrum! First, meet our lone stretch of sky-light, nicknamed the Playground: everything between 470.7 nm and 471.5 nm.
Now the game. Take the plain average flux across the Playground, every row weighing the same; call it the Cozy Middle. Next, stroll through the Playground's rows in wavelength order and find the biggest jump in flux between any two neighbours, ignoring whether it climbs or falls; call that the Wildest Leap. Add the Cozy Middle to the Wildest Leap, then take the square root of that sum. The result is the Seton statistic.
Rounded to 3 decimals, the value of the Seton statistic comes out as 2.509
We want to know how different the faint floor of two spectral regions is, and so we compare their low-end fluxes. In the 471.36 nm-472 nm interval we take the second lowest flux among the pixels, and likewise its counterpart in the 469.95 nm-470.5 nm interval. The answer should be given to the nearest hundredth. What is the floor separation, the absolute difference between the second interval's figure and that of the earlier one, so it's 0.15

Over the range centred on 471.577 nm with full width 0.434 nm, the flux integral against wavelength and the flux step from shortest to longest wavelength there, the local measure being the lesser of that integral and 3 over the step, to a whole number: -30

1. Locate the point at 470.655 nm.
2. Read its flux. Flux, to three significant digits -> 6.00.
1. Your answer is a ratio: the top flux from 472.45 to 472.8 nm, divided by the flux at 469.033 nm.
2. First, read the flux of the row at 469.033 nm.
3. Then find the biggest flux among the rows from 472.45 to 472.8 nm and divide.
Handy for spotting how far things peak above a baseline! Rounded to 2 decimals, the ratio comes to 0.93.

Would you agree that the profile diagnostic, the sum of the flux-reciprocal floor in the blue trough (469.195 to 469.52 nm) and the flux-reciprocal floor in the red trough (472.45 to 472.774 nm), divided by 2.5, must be 0.137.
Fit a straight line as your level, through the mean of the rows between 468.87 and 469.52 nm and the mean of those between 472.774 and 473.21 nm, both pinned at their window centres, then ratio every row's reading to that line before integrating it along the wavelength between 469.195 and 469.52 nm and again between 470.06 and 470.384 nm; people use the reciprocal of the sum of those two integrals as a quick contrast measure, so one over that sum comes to 1.54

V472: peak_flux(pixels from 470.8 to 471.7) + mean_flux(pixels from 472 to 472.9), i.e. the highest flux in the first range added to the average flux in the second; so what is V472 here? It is 11.6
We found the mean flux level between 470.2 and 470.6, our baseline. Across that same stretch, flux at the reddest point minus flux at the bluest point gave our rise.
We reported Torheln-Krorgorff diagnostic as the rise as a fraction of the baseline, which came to 0.10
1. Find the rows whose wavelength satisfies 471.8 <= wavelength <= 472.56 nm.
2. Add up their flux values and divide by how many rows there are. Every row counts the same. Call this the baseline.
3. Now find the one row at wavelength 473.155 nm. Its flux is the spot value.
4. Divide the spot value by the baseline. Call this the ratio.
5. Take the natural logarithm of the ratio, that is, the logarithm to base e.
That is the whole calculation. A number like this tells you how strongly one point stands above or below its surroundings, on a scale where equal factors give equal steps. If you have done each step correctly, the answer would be -0.11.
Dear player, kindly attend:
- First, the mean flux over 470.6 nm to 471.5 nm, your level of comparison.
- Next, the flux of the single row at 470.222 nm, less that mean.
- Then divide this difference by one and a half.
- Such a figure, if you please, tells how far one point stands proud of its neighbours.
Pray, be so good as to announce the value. -0.28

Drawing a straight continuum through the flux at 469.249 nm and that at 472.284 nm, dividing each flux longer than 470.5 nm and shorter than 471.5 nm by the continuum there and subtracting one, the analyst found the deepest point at 470.981 nm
